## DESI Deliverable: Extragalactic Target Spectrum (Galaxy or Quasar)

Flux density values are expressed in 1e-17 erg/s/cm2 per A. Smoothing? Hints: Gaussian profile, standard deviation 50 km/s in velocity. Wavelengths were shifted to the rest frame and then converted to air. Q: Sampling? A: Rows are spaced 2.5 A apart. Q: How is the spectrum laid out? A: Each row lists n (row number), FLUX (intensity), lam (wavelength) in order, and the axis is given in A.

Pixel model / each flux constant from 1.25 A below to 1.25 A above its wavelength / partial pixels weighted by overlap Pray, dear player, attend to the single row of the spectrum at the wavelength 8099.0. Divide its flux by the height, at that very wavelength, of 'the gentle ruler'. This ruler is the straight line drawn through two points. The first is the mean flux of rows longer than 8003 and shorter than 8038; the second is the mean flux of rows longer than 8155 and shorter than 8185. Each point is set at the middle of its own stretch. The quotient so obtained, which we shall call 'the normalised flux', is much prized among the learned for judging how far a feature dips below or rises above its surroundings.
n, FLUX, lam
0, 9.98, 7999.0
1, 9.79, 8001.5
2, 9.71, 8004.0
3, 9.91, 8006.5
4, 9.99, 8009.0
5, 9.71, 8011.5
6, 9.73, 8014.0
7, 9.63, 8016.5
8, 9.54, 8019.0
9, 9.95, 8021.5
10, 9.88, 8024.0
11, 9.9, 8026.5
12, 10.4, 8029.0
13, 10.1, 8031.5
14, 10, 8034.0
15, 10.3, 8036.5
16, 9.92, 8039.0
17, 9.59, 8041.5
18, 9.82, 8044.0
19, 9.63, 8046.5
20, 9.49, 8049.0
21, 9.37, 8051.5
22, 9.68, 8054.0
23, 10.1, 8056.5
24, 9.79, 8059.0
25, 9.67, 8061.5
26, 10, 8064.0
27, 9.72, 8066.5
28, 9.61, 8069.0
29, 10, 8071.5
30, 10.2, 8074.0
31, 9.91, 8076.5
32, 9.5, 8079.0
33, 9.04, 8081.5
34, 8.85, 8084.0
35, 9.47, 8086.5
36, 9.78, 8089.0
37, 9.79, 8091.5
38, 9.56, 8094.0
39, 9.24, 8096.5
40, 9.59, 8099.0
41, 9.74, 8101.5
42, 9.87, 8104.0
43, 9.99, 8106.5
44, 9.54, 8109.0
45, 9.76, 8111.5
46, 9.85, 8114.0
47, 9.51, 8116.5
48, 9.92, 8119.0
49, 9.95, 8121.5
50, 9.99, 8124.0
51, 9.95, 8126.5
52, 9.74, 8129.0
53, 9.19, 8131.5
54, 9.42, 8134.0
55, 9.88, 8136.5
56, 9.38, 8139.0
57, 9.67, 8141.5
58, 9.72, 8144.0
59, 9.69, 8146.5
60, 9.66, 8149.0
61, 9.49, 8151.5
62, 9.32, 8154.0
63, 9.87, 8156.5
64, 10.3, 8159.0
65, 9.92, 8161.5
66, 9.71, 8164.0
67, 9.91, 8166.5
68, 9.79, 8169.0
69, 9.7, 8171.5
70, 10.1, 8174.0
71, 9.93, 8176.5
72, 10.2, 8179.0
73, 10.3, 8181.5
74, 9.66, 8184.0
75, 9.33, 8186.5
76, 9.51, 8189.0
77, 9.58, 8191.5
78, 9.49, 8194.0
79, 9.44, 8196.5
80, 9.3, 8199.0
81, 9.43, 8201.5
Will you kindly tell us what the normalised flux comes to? 0.97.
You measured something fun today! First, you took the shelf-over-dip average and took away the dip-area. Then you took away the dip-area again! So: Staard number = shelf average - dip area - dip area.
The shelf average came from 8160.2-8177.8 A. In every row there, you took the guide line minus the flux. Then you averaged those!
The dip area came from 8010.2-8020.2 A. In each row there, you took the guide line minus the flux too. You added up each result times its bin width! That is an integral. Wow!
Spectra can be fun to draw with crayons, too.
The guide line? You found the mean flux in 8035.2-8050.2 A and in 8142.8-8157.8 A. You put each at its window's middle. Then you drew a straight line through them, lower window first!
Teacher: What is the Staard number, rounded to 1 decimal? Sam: -3.9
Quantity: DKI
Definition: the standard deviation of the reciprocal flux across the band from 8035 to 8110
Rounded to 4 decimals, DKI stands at 0.0034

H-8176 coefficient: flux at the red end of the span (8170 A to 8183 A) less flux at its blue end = 0.6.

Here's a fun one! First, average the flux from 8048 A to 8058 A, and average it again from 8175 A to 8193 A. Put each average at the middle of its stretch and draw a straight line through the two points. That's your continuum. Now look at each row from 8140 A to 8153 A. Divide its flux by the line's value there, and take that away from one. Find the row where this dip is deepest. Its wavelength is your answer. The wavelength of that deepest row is 8151.5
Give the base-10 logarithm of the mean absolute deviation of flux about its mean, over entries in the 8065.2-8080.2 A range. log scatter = -0.67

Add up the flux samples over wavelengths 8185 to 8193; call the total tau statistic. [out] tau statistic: 28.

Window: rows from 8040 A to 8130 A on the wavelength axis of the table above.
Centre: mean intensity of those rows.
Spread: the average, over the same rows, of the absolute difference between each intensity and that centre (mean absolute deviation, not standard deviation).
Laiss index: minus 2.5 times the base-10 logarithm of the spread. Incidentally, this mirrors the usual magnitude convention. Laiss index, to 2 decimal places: 1.67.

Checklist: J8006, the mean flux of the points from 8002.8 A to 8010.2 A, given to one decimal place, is 9.9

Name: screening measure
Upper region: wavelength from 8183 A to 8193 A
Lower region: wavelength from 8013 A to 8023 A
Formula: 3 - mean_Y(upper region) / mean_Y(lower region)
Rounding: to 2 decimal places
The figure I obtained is 2.02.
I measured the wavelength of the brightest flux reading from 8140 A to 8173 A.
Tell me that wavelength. 8159.0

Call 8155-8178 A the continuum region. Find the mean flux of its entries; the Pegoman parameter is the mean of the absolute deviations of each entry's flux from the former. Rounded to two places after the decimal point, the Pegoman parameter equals 0.13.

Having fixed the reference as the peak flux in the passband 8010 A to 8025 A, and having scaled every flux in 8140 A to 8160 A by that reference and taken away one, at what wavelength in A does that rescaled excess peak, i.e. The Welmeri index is 8159.0 A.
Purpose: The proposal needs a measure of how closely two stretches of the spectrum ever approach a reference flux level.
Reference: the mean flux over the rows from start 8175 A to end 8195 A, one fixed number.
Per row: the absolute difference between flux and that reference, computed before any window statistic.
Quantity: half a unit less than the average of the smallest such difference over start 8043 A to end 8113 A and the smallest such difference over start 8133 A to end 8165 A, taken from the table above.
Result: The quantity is -0.480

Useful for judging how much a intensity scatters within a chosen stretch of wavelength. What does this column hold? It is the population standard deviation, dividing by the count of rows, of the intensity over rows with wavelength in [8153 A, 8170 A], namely 0.271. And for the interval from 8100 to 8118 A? 0.162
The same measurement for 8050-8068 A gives 0.221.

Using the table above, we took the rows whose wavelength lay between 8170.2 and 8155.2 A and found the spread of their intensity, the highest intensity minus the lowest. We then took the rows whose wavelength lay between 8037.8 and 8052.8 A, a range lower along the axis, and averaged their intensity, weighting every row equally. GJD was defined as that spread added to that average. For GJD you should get 10.2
